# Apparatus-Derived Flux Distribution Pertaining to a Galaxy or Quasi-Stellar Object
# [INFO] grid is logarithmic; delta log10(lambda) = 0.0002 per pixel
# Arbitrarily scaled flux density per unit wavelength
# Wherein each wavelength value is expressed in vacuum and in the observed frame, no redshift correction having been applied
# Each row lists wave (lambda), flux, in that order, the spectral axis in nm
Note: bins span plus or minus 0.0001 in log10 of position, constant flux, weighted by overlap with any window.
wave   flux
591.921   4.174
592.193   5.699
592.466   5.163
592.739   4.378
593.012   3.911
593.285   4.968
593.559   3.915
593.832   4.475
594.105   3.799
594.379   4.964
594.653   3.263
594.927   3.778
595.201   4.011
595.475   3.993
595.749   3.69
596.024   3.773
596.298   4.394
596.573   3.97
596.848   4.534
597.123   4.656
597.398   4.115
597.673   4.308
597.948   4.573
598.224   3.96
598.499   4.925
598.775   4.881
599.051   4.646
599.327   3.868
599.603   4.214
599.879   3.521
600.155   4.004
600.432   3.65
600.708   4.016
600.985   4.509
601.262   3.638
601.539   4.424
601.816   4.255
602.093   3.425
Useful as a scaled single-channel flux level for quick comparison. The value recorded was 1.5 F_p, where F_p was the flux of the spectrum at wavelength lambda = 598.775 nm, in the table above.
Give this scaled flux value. 7.3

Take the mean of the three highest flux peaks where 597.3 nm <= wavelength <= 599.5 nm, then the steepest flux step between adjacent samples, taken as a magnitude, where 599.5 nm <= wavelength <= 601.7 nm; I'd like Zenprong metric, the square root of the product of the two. 2.05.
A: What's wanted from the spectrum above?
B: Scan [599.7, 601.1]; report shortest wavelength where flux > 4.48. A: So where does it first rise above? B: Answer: 600.985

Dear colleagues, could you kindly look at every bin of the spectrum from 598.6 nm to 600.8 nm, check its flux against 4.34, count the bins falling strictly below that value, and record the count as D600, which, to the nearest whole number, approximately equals 6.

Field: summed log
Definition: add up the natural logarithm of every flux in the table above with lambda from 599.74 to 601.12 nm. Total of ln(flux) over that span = 6.8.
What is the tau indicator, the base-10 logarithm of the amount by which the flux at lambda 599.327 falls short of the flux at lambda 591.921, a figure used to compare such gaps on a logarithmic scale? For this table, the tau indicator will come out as -0.51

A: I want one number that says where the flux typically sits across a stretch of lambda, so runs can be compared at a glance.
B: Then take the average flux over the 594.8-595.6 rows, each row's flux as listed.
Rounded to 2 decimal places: 3.93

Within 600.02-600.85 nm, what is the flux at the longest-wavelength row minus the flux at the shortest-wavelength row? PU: 0.01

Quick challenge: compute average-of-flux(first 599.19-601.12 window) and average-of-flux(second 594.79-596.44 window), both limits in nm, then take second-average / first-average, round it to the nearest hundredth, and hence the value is 0.99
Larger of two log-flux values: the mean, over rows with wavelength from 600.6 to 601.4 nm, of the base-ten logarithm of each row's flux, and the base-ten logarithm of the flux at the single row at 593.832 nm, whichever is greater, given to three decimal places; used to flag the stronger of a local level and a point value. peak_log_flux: 0.651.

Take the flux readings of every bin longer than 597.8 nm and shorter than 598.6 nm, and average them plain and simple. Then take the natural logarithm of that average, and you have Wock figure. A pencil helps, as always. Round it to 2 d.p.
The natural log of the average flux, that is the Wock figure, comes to 1.50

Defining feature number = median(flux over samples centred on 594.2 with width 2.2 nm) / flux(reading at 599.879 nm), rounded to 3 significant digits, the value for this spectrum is 1.13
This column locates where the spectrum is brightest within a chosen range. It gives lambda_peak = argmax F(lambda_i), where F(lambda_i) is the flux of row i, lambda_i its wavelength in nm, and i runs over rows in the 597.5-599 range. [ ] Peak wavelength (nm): 598.499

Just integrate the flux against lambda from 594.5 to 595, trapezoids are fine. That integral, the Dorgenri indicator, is 2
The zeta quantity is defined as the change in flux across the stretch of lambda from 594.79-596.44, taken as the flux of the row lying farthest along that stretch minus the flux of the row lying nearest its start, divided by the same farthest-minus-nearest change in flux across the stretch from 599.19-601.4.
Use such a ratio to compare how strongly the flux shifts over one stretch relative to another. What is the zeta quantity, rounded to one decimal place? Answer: -2.7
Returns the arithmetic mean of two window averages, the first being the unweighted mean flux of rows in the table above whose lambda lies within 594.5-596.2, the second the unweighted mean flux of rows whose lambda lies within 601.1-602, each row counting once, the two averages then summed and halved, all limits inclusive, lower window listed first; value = 3.93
